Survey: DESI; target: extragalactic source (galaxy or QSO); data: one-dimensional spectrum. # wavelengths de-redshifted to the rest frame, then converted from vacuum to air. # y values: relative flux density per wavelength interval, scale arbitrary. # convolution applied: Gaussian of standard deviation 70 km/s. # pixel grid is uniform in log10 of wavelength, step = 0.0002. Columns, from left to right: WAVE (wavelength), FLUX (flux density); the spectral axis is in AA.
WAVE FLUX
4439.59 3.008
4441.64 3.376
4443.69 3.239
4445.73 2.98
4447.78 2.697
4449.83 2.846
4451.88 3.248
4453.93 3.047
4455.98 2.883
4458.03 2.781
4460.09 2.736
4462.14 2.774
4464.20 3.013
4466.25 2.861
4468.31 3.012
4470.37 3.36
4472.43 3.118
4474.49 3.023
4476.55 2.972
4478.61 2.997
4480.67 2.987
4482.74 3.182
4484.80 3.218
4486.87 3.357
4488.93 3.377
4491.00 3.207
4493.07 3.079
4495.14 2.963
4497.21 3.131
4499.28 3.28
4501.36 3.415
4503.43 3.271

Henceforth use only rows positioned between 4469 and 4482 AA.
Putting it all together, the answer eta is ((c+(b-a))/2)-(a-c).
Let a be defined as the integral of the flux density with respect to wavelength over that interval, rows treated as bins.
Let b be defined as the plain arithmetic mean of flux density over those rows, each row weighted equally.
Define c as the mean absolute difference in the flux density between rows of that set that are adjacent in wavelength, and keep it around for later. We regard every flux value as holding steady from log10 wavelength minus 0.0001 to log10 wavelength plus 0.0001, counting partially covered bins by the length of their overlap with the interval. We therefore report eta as -58.3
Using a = 40.0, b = 3.08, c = 0.08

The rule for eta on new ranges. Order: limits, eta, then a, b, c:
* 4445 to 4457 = -51.2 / 35.4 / 2.95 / 0.24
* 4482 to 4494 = -56.6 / 38.9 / 3.24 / 0.10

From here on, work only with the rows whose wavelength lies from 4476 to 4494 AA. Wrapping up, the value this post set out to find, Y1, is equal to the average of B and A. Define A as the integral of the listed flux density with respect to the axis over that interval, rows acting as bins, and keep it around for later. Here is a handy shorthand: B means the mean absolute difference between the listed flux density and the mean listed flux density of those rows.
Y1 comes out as 28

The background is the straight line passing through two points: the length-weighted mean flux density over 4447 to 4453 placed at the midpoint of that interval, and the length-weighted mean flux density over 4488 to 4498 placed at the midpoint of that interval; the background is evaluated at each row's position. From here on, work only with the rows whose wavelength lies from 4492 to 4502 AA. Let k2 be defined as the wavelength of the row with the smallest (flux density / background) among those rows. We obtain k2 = 4495.14 AA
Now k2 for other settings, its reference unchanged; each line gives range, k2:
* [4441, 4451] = 4447.78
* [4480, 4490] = 4480.67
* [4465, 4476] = 4466.25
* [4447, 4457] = 4447.78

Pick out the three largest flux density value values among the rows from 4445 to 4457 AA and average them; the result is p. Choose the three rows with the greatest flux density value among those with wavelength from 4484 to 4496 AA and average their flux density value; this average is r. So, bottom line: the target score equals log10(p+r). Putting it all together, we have 0.807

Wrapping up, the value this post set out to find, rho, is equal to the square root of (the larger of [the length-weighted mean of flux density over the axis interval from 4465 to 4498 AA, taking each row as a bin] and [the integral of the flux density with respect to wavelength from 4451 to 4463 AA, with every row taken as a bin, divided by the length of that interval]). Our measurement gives 1.76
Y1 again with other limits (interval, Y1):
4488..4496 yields 13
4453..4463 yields 14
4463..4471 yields 12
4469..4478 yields 14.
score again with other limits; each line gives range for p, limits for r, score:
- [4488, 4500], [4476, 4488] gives 0.816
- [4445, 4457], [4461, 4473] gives 0.796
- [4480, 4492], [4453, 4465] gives 0.799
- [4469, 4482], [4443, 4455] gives 0.802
